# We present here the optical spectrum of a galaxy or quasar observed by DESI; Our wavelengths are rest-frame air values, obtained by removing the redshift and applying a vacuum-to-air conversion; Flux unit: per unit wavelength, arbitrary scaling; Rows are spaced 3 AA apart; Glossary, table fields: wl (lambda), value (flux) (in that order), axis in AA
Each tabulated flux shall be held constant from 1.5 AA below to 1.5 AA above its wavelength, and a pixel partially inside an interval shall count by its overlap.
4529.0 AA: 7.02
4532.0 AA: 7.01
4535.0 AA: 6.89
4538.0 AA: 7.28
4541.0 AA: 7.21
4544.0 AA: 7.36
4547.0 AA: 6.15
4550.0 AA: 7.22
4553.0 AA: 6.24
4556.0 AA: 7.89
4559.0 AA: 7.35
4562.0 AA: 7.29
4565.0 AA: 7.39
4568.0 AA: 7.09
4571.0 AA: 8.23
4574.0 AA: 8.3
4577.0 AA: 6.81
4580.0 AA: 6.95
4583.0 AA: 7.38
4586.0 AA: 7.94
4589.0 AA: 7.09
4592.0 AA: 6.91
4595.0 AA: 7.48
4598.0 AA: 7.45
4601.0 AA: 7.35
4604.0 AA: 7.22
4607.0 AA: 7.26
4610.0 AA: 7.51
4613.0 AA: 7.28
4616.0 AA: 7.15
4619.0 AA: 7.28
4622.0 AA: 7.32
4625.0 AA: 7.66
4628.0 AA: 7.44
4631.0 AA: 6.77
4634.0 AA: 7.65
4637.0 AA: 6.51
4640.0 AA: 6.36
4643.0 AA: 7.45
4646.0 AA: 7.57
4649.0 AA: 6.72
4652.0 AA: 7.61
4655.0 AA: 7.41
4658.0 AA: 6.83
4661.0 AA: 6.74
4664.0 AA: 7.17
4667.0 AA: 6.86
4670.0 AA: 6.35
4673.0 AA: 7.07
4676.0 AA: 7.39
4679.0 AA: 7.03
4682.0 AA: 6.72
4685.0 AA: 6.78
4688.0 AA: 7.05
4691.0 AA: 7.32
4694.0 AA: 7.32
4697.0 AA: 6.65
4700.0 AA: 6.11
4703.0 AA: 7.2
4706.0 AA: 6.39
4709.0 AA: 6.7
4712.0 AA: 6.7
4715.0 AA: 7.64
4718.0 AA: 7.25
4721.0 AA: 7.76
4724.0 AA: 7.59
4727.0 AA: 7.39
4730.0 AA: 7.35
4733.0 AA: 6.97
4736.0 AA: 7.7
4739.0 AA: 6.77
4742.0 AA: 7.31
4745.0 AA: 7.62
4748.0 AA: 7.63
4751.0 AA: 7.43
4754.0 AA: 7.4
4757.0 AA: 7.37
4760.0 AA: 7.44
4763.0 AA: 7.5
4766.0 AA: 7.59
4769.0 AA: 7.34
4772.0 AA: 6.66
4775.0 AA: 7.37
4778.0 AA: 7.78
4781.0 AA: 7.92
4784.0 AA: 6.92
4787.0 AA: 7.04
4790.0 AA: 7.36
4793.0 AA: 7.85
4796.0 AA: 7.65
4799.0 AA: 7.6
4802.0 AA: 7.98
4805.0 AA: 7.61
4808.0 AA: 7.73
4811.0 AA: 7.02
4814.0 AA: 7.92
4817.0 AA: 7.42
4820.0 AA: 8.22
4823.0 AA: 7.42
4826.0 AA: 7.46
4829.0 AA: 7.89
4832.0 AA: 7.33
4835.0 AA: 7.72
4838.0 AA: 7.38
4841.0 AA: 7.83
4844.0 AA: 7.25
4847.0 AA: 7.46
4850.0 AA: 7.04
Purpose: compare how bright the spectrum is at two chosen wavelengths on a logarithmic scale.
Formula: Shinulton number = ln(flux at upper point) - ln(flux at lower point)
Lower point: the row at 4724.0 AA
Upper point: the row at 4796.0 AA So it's 0.01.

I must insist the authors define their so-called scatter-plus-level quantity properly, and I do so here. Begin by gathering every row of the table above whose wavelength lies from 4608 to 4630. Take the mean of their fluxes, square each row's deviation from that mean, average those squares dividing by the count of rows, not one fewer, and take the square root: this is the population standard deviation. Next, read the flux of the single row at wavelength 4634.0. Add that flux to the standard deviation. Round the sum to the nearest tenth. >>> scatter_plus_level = 7.8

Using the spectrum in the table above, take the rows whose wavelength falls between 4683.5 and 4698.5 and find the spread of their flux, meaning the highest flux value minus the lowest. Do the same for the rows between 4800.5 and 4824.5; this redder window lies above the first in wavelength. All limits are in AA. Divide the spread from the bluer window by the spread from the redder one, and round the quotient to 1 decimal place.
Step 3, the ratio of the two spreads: 0.6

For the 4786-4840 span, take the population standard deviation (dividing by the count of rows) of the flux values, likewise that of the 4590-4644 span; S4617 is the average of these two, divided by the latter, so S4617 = 0.94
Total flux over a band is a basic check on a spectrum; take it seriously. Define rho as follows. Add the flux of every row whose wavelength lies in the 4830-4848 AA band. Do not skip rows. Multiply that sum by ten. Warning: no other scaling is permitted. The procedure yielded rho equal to 450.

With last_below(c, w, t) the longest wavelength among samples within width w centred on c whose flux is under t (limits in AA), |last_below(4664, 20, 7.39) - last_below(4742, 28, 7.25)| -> 66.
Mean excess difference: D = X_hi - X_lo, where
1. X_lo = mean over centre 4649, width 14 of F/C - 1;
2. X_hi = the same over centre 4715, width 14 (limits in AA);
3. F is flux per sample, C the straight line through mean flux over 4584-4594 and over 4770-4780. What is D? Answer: -0.02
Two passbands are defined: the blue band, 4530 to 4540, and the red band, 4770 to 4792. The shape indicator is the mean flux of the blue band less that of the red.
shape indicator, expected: -0.2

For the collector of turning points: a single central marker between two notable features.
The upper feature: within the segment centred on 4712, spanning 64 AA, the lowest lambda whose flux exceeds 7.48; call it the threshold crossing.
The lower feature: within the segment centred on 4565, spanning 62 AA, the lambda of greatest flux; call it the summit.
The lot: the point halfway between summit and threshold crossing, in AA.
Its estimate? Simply 4644.5 AA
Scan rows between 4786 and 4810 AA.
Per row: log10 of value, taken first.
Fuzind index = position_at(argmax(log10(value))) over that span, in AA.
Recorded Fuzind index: 4802.0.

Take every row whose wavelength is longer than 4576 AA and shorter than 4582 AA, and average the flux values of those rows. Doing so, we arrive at 6.9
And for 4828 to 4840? 7.6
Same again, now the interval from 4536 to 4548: 7.0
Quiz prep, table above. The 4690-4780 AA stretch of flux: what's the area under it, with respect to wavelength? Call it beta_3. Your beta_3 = 652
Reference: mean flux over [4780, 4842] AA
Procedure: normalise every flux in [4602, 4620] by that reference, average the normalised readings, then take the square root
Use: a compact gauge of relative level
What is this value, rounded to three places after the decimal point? 0.980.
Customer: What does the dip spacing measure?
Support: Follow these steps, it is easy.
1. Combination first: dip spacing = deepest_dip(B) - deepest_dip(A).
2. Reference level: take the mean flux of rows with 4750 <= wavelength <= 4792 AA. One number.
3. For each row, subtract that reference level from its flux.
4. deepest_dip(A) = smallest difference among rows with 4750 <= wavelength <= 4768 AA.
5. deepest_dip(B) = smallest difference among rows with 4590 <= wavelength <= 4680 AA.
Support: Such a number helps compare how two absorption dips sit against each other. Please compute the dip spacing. -1.0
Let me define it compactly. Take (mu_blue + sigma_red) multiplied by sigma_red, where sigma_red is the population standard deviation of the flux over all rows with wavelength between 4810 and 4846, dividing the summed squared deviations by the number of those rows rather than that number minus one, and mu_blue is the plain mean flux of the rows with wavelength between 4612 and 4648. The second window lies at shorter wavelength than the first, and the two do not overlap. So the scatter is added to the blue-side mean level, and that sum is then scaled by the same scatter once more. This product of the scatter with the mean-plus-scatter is 2.5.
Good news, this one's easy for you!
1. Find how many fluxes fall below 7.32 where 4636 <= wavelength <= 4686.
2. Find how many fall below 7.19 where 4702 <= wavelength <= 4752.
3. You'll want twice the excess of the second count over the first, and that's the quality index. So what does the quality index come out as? -14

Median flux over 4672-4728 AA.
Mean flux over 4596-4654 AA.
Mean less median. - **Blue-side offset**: 0.2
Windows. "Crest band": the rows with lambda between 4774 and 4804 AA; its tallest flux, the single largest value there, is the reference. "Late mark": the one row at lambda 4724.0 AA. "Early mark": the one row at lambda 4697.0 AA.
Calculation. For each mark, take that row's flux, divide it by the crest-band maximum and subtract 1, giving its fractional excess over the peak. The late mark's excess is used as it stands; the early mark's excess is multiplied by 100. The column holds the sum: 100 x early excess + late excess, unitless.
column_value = -17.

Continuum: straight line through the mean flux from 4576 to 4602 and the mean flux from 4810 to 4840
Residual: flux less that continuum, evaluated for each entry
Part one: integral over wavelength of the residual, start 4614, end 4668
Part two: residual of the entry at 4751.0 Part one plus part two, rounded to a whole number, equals -11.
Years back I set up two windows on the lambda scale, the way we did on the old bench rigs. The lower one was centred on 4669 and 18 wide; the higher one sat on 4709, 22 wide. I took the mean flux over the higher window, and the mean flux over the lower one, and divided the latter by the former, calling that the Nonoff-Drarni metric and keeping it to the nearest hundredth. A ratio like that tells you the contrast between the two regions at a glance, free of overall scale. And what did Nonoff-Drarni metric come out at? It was 1.01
